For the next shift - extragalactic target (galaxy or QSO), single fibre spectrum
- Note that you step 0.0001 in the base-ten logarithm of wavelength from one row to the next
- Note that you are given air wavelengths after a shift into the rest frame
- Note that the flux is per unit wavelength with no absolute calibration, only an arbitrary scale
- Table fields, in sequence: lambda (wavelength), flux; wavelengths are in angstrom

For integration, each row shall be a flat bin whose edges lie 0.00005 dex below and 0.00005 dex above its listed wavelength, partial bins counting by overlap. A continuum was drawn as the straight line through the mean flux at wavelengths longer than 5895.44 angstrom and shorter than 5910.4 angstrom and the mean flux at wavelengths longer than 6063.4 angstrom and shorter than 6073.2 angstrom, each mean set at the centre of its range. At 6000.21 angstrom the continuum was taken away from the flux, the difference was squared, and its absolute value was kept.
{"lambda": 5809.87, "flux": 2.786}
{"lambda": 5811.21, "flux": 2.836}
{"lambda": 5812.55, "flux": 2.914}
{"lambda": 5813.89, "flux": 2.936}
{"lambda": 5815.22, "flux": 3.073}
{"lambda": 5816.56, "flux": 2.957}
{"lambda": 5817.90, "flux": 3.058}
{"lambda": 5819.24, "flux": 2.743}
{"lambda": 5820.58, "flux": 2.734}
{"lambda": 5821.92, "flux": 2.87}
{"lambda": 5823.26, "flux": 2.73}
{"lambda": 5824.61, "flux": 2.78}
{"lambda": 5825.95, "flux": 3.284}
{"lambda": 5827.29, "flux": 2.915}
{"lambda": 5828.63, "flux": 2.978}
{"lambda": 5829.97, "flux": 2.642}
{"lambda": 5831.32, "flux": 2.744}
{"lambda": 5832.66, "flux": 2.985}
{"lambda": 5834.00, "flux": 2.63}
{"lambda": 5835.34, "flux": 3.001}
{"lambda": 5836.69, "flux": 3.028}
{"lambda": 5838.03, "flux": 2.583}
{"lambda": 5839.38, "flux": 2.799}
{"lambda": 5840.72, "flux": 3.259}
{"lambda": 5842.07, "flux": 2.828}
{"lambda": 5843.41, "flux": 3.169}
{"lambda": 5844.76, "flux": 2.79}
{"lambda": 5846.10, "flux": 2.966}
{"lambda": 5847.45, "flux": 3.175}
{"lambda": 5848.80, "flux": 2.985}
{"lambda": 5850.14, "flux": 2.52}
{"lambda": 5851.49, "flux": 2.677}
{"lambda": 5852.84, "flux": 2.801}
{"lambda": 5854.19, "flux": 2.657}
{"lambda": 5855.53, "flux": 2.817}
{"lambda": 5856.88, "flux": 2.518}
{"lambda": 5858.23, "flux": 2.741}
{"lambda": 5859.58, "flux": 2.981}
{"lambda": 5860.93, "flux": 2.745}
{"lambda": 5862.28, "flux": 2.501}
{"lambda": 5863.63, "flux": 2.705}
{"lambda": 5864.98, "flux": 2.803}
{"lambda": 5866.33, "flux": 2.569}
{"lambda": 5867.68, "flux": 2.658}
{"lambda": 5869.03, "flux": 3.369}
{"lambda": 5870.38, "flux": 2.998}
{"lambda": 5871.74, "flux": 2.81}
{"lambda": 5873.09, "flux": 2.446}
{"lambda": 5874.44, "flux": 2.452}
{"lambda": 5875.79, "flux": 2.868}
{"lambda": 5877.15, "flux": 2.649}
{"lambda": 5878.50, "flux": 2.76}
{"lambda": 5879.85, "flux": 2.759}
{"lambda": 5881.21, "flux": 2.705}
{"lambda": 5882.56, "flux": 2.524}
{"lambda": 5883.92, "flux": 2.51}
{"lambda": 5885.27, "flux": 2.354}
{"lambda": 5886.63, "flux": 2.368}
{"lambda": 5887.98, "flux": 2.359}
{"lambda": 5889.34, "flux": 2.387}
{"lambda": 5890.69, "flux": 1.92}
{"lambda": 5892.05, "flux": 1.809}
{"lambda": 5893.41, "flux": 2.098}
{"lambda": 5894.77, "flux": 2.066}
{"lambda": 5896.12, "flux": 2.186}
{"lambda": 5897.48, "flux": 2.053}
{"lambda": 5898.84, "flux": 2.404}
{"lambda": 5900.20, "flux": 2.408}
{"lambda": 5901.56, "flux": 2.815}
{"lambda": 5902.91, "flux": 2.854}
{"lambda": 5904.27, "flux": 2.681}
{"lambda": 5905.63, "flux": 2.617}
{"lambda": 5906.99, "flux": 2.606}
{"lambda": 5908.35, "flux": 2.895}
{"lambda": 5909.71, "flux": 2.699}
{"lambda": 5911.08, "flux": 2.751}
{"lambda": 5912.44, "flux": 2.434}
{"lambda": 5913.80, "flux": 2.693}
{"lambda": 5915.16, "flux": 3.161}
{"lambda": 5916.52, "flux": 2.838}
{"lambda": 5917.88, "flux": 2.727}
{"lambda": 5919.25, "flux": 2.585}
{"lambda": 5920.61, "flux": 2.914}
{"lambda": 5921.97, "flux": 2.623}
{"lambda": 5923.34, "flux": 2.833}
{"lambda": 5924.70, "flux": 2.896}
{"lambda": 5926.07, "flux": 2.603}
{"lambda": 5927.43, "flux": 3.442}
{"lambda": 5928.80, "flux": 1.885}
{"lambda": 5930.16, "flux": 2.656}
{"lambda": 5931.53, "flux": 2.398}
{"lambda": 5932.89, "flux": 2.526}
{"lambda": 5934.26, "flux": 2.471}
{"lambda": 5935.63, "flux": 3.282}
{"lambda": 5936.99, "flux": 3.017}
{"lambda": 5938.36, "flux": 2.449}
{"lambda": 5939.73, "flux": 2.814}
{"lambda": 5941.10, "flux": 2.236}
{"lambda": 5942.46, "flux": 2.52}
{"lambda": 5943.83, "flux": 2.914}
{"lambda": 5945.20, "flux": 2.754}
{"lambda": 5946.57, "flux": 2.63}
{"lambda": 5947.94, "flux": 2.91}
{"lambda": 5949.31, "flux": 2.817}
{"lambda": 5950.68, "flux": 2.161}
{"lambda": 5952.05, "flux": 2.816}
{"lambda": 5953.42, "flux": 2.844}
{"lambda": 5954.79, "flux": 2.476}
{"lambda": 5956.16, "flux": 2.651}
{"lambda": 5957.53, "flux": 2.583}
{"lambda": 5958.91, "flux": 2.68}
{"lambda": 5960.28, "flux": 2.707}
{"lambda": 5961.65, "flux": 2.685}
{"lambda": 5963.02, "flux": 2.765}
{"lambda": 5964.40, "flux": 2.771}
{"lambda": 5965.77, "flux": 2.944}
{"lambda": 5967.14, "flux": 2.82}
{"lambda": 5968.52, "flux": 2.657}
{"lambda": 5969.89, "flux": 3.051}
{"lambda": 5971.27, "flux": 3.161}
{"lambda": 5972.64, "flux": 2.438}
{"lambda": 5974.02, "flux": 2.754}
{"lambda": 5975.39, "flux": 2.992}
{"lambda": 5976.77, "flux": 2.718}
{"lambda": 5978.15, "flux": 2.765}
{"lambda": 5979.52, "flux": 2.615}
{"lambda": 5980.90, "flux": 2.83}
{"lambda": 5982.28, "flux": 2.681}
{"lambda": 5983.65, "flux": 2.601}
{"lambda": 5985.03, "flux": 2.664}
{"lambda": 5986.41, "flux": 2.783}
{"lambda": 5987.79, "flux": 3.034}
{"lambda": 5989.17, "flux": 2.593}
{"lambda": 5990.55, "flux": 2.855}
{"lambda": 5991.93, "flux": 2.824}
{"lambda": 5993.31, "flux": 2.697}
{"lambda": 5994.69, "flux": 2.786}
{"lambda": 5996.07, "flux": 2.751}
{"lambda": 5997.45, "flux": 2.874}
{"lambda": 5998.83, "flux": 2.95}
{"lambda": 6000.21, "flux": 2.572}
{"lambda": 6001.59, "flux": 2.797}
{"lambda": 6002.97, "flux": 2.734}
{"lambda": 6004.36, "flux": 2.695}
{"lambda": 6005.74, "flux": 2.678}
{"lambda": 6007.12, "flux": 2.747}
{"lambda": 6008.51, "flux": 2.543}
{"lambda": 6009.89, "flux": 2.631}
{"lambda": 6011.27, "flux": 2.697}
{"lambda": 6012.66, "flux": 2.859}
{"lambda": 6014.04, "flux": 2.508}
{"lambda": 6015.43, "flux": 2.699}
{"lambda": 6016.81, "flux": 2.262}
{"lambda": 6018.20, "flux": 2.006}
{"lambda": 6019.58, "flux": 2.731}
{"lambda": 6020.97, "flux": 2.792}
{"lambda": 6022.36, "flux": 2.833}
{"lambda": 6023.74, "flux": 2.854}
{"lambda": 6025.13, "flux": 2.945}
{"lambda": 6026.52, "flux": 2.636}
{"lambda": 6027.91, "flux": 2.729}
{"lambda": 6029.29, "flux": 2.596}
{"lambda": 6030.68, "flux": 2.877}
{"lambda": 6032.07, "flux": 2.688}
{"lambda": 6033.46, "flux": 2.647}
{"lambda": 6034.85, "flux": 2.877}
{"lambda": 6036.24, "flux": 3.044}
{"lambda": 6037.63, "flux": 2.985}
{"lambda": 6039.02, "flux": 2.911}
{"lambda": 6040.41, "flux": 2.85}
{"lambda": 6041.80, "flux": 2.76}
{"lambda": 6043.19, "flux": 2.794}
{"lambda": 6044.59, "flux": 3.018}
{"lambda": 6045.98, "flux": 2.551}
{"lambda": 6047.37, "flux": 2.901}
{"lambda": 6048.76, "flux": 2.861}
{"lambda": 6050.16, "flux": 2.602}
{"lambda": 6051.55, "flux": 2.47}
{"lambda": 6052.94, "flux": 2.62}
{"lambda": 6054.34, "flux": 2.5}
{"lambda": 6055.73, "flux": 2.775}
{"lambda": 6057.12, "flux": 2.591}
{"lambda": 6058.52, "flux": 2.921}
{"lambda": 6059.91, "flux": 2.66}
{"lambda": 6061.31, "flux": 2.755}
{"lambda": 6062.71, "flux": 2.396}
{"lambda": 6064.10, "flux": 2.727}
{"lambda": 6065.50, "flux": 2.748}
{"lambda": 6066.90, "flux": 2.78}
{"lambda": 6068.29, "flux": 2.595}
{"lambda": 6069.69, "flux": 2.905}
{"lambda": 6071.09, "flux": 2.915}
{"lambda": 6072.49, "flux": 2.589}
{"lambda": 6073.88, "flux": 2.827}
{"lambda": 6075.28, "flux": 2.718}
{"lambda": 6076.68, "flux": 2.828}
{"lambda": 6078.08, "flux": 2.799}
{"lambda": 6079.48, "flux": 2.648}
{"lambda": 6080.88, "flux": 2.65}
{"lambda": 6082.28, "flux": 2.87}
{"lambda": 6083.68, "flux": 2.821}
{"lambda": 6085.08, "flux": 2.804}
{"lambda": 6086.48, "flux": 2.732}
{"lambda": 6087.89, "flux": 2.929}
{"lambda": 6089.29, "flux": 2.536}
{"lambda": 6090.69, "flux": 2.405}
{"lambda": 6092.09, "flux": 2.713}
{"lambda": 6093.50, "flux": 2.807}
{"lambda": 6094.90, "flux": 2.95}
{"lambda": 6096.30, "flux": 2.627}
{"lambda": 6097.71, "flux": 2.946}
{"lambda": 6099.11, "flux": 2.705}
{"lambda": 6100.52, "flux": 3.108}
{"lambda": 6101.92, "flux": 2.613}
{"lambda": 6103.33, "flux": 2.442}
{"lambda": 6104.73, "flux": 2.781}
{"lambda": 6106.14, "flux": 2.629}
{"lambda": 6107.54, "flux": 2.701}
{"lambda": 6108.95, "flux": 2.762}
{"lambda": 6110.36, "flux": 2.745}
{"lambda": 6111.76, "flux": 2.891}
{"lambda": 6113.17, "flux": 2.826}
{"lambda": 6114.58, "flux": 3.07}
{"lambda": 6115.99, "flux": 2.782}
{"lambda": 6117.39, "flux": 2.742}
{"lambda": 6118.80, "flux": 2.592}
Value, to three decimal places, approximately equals 0.011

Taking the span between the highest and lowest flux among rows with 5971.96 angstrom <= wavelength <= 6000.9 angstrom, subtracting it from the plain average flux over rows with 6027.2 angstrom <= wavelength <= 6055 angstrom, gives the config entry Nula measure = 2.17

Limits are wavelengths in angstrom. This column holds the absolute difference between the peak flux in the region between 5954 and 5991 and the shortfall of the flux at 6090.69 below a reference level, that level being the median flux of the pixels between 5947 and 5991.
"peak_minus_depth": 2.81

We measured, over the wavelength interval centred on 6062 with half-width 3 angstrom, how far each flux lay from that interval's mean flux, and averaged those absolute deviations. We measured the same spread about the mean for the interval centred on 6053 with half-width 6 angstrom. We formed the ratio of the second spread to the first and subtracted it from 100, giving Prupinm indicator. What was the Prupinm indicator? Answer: 98.7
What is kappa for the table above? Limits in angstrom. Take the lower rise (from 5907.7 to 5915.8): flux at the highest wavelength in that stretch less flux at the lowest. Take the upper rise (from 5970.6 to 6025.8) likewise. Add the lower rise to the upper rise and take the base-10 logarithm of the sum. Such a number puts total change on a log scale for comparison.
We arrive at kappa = -1.30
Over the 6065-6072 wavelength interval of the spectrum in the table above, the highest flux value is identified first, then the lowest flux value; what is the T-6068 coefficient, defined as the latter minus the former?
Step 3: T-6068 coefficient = -0.32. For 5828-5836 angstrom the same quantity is -0.37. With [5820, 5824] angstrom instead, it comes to -0.14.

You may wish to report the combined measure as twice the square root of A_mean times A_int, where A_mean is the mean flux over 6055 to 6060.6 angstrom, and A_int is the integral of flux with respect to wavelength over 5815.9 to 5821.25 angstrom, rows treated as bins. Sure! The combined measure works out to 13.0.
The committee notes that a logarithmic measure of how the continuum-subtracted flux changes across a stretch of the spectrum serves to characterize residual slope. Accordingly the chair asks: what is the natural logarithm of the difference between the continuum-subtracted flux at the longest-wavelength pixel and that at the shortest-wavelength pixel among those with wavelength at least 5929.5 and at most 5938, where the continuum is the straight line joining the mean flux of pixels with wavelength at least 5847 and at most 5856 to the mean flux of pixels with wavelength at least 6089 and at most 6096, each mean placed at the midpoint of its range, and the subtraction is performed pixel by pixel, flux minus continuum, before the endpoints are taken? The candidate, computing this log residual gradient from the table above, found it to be -1.01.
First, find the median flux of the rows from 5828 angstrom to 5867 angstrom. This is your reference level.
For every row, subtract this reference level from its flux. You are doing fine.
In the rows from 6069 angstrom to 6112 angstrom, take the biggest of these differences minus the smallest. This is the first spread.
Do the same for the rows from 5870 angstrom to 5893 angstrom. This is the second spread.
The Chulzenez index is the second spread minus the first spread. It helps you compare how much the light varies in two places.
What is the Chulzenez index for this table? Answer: 0.5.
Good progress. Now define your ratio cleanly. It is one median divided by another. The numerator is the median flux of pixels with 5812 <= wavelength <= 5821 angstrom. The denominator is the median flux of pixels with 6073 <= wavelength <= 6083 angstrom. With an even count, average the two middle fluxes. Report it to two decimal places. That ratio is 1.05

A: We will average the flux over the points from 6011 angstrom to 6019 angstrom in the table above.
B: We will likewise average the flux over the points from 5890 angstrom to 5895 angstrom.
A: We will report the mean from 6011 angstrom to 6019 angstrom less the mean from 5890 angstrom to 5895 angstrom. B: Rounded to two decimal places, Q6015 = 0.53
